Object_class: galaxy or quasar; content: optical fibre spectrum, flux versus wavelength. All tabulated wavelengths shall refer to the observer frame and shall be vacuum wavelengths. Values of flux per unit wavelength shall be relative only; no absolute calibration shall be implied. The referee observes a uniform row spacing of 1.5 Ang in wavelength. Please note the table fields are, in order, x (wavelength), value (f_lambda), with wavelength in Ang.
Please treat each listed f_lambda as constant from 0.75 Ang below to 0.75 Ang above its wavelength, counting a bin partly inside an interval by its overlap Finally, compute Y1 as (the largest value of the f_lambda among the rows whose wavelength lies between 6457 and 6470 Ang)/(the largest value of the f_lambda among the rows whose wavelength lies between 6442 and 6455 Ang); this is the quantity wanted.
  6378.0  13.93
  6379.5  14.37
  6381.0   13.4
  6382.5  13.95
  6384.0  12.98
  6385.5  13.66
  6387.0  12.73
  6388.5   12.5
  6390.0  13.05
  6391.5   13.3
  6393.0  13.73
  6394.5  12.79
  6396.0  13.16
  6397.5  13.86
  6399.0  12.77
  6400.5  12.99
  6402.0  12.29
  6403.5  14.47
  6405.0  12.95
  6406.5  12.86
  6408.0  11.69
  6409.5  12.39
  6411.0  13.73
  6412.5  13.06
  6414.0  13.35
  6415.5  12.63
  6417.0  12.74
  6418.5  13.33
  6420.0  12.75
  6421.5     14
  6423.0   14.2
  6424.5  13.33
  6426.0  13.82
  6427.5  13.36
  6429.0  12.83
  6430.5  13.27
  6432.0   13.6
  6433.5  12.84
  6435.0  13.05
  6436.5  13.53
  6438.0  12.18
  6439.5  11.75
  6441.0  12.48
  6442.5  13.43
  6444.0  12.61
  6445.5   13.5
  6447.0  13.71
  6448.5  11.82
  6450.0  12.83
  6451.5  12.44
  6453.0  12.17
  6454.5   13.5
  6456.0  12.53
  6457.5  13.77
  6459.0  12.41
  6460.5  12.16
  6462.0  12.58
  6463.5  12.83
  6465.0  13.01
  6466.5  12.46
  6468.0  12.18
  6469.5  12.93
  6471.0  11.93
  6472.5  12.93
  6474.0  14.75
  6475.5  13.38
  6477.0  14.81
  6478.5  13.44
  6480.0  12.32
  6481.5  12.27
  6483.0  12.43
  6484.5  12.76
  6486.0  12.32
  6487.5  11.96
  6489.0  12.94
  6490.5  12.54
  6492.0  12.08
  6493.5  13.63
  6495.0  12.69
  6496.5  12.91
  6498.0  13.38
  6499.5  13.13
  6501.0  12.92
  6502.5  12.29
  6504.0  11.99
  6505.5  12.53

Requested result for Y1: 1.00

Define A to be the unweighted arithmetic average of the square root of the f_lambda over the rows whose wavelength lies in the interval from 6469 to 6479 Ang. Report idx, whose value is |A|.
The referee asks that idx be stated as 3.67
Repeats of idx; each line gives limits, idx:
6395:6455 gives 3.61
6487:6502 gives 3.58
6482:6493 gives 3.53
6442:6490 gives 3.58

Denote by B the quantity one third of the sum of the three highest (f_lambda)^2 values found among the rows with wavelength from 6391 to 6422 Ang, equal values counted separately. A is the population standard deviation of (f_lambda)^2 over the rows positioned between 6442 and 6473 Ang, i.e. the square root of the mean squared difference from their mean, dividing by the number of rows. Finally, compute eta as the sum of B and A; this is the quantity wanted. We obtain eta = 214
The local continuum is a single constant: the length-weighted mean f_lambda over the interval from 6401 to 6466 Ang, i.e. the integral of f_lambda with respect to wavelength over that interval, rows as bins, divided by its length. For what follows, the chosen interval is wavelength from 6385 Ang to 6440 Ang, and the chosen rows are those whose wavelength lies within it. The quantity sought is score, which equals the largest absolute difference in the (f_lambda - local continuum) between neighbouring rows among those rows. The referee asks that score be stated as 2.18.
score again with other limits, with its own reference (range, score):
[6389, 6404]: 2.18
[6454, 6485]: 1.82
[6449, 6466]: 1.36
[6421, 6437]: 0.87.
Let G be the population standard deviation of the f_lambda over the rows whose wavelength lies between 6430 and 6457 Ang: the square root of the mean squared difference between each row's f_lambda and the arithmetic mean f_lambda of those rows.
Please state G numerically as 0.6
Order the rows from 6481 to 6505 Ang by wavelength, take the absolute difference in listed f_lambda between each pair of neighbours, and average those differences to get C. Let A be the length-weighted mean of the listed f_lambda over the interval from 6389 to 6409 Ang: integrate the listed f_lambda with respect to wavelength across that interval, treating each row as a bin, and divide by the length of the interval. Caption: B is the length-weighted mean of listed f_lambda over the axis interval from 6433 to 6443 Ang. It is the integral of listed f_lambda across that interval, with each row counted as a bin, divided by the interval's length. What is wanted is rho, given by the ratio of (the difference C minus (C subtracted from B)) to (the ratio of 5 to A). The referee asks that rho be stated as -30.6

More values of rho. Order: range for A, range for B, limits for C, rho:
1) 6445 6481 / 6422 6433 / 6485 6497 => -31.2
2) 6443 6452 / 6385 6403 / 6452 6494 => -29.5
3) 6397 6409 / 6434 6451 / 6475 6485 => -29.3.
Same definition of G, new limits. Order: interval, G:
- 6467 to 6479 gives 1.0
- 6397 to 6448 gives 0.6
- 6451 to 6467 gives 0.5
